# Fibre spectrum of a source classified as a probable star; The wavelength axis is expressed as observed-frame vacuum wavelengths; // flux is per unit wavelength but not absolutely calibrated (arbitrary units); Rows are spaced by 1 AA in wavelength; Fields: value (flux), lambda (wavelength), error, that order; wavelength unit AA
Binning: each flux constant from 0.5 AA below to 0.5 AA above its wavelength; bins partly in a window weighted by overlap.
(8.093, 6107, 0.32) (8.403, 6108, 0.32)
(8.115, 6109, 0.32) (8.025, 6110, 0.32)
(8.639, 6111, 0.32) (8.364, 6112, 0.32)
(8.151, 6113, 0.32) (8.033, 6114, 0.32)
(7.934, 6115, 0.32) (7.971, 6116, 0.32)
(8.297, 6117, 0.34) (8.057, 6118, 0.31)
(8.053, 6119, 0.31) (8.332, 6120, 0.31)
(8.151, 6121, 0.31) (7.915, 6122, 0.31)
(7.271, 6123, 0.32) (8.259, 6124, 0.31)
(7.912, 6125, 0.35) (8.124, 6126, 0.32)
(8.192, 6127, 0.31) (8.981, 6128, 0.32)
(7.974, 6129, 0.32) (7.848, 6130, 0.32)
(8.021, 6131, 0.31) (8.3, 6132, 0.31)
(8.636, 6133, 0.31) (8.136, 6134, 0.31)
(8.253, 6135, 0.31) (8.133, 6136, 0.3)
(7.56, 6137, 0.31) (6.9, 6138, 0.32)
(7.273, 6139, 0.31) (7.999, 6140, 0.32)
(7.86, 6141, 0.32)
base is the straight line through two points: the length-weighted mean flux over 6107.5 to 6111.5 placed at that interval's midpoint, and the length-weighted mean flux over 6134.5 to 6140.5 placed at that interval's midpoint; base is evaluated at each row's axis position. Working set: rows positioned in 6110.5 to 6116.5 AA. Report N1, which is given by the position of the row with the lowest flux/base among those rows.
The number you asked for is 6115 AA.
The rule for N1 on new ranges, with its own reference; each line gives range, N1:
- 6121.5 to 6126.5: 6123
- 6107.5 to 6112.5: 6110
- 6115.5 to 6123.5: 6123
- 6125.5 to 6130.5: 6130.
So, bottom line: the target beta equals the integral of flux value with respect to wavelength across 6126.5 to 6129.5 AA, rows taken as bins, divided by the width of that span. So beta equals 8.38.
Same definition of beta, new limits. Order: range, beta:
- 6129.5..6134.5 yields 8.19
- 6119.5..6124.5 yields 7.99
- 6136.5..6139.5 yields 7.24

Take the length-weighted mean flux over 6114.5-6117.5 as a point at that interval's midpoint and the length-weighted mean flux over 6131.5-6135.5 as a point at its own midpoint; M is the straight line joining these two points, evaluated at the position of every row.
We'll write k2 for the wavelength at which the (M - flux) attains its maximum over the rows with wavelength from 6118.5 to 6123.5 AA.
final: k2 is 6123 AA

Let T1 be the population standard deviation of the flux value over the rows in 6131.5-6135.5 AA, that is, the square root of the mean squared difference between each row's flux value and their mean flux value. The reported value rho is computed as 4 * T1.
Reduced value 0.7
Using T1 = 0.19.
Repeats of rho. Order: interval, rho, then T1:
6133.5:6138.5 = 2.0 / 0.51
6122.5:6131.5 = 1.7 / 0.42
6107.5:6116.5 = 0.9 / 0.22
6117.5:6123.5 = 1.3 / 0.33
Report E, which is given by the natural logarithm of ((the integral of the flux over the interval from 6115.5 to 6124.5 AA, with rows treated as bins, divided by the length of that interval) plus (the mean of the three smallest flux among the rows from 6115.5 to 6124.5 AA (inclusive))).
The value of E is 2.76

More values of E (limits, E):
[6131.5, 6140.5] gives 2.72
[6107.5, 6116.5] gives 2.78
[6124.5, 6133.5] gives 2.78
